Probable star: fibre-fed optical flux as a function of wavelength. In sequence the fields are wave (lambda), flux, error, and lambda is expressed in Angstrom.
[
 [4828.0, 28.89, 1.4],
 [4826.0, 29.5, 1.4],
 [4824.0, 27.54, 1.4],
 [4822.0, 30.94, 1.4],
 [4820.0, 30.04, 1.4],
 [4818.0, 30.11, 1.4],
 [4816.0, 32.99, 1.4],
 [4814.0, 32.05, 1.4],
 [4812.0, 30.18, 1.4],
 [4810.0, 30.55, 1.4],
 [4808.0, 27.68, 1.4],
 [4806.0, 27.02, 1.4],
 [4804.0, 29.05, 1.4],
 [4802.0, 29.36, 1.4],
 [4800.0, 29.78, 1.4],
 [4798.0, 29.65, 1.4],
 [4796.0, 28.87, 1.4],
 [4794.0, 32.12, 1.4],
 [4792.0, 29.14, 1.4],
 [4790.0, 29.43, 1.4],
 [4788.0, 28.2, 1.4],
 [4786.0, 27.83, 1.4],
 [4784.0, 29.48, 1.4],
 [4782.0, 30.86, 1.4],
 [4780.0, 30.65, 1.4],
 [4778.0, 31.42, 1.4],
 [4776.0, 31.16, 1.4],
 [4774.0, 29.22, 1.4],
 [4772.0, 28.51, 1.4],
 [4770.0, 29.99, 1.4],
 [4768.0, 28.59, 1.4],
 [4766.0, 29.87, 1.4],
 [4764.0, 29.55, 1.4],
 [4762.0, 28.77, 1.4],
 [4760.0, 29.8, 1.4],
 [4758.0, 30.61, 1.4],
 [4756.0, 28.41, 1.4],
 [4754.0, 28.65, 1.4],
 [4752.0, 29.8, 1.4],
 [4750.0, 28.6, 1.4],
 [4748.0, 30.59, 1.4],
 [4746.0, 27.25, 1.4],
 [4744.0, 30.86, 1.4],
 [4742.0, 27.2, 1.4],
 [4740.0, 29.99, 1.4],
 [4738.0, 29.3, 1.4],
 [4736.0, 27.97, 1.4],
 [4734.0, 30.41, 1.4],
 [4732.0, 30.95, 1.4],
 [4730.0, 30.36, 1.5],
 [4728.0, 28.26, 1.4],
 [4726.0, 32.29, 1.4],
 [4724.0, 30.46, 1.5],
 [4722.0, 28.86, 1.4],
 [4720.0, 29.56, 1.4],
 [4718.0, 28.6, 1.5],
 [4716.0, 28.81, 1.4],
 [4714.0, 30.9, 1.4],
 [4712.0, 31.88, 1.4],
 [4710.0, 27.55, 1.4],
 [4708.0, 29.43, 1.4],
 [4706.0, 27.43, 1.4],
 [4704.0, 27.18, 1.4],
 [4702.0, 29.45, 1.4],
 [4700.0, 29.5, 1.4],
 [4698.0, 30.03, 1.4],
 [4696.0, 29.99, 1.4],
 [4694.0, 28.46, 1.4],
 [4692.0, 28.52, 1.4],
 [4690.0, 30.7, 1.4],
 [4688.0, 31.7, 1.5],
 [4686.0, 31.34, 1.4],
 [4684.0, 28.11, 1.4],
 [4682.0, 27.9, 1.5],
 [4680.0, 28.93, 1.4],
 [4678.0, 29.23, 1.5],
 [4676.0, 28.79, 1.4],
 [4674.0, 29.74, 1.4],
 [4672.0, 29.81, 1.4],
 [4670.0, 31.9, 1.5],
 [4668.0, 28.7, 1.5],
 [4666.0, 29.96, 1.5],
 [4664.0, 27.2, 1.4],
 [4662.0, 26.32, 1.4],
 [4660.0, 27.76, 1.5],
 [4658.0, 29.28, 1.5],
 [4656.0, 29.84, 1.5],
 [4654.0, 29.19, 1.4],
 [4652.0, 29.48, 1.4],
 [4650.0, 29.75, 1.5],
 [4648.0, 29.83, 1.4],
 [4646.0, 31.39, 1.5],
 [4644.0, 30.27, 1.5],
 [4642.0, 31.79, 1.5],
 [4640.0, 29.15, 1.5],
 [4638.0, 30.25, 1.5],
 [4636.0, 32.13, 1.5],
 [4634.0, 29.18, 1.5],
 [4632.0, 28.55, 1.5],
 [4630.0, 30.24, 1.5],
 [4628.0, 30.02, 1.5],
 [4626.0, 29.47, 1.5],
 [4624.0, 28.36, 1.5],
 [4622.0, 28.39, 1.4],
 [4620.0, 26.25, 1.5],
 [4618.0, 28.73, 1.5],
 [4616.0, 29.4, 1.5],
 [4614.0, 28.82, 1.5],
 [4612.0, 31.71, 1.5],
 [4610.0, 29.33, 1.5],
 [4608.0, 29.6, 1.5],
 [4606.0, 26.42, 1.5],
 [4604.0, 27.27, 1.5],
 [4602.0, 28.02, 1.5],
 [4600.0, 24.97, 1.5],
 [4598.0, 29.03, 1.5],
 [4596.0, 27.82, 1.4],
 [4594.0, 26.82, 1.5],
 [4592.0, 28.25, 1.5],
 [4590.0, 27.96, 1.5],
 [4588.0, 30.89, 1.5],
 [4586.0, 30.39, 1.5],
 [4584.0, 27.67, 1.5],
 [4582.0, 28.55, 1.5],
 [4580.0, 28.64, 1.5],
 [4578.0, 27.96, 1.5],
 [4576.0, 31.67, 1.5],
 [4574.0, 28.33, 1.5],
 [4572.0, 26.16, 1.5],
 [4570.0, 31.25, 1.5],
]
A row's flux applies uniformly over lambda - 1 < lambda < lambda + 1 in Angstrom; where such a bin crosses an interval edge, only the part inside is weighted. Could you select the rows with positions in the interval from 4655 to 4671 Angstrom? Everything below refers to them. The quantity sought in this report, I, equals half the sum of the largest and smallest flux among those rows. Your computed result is 29.1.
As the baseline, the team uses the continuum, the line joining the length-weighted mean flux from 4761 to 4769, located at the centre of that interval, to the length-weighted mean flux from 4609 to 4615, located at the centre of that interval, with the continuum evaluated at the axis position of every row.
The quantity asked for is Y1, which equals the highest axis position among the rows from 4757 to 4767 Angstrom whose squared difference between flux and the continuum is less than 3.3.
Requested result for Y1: 4766.0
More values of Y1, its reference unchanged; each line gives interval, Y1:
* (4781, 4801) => 4800.0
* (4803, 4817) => 4812.0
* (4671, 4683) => 4682.0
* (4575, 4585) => 4582.0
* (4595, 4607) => 4598.0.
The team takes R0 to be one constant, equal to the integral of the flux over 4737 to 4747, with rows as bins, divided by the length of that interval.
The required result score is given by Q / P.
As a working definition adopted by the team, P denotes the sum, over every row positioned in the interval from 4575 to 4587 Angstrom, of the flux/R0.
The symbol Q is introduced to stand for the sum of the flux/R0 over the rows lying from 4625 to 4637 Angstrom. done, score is 1.03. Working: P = 6.05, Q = 6.21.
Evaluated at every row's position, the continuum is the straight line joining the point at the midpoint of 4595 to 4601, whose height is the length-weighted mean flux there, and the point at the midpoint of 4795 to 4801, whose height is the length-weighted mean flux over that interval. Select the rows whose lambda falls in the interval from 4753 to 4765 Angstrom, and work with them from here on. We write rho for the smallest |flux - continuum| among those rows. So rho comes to 0.27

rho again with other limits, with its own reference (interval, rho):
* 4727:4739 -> 0.42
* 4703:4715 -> 0.93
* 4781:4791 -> 0.08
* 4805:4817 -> 0.60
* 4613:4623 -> 0.86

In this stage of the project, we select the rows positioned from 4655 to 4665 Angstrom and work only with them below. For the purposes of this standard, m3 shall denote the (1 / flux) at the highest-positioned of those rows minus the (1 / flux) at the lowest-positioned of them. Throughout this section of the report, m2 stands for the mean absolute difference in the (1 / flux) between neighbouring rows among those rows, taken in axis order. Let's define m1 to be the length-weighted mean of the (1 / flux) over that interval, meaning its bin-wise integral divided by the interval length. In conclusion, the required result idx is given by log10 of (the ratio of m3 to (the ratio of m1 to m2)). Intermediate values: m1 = 0.0357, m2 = 0.0014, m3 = 0.0033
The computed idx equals -3.89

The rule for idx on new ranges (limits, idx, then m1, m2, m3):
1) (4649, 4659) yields -5.09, 0.0339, 0.0005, 0.0005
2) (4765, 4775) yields -4.51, 0.0342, 0.0014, 0.0007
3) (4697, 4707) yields -4.06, 0.0349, 0.0010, 0.0032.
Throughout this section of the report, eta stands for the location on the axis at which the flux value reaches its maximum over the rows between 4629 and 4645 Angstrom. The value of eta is 4636.0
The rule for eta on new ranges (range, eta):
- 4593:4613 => 4612.0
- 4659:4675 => 4670.0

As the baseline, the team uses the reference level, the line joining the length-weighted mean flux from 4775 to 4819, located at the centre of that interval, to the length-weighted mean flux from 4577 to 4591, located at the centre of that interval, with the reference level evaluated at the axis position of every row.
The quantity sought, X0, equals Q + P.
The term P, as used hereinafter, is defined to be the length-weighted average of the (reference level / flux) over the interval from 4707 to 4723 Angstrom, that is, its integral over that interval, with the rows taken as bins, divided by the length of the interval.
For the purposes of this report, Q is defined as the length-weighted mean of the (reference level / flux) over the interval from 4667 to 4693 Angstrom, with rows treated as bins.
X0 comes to 1.99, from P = 1.00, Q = 0.991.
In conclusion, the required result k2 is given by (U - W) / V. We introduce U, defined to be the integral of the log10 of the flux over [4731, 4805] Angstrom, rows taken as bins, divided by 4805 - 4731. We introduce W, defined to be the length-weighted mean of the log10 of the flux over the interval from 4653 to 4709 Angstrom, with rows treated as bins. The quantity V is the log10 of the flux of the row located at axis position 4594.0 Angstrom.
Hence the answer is 0.004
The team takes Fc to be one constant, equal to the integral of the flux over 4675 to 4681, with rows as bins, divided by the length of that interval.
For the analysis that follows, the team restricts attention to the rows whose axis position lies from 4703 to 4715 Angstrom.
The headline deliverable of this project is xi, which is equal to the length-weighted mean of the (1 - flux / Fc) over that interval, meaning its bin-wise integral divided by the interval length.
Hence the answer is -0.003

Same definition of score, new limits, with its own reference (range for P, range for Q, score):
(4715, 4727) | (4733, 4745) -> 0.98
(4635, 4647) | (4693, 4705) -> 0.94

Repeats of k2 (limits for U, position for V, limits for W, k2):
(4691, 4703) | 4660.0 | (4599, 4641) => 0.005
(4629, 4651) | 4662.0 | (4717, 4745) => 0.006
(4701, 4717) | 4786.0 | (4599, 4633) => 0.005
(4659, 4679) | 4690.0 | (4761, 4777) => -0.005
